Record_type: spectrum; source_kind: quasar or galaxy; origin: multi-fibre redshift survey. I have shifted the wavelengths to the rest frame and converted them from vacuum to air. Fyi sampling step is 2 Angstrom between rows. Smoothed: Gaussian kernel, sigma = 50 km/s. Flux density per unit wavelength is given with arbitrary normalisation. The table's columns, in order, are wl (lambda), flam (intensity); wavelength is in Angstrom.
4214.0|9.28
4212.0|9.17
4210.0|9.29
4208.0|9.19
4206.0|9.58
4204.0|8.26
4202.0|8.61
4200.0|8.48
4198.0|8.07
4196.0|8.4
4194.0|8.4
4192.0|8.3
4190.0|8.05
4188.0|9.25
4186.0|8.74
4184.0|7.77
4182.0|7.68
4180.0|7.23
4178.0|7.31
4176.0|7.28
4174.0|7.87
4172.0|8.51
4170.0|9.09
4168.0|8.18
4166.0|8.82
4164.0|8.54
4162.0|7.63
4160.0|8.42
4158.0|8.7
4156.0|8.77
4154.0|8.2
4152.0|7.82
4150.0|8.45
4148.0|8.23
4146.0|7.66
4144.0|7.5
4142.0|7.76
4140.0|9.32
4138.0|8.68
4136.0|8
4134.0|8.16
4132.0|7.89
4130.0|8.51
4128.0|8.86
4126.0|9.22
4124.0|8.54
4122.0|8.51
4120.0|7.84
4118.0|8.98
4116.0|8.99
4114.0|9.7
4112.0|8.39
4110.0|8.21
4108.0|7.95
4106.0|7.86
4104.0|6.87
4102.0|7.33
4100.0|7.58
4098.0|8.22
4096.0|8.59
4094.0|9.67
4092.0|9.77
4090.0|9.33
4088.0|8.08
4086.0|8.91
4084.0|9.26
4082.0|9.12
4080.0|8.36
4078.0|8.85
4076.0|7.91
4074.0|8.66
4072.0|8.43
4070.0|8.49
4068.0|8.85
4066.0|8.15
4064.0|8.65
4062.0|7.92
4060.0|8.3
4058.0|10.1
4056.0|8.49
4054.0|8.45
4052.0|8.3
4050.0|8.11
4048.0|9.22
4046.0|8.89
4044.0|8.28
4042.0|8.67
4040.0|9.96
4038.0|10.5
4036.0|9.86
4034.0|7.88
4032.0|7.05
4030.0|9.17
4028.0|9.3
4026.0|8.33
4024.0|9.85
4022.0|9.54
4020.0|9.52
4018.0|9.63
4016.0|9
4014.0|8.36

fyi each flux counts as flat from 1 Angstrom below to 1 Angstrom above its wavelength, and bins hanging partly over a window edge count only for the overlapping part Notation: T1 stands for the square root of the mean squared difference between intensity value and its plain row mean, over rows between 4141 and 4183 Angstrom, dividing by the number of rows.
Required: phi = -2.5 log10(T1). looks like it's 0.67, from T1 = 0.54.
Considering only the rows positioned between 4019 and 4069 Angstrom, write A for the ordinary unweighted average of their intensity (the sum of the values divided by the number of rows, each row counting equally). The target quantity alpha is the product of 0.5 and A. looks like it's 4.43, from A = 8.85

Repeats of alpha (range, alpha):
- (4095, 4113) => 3.94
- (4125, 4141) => 4.29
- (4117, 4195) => 4.14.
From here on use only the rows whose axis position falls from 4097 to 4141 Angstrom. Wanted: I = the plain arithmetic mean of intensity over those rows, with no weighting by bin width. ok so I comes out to 8.35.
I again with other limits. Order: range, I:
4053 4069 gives 8.61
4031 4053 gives 8.79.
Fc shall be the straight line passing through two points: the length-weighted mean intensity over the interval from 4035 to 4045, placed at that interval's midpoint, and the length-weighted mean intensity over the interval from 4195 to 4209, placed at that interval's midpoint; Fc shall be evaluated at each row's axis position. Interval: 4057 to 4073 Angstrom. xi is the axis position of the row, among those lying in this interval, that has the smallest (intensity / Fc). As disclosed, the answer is 4062.0 Angstrom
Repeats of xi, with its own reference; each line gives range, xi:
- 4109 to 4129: 4120.0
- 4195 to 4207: 4198.0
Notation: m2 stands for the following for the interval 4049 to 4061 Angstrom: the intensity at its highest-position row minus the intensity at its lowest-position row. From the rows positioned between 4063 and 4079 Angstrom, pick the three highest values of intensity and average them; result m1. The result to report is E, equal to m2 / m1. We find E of 0.02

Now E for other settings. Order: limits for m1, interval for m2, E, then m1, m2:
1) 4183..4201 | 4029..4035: -0.15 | 8.82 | -1.3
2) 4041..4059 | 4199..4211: 0.09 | 9.40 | 0.8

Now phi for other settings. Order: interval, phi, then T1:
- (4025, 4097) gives 0.36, 0.72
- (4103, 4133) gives 0.43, 0.67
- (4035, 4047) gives 0.25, 0.79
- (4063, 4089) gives 1.02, 0.39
